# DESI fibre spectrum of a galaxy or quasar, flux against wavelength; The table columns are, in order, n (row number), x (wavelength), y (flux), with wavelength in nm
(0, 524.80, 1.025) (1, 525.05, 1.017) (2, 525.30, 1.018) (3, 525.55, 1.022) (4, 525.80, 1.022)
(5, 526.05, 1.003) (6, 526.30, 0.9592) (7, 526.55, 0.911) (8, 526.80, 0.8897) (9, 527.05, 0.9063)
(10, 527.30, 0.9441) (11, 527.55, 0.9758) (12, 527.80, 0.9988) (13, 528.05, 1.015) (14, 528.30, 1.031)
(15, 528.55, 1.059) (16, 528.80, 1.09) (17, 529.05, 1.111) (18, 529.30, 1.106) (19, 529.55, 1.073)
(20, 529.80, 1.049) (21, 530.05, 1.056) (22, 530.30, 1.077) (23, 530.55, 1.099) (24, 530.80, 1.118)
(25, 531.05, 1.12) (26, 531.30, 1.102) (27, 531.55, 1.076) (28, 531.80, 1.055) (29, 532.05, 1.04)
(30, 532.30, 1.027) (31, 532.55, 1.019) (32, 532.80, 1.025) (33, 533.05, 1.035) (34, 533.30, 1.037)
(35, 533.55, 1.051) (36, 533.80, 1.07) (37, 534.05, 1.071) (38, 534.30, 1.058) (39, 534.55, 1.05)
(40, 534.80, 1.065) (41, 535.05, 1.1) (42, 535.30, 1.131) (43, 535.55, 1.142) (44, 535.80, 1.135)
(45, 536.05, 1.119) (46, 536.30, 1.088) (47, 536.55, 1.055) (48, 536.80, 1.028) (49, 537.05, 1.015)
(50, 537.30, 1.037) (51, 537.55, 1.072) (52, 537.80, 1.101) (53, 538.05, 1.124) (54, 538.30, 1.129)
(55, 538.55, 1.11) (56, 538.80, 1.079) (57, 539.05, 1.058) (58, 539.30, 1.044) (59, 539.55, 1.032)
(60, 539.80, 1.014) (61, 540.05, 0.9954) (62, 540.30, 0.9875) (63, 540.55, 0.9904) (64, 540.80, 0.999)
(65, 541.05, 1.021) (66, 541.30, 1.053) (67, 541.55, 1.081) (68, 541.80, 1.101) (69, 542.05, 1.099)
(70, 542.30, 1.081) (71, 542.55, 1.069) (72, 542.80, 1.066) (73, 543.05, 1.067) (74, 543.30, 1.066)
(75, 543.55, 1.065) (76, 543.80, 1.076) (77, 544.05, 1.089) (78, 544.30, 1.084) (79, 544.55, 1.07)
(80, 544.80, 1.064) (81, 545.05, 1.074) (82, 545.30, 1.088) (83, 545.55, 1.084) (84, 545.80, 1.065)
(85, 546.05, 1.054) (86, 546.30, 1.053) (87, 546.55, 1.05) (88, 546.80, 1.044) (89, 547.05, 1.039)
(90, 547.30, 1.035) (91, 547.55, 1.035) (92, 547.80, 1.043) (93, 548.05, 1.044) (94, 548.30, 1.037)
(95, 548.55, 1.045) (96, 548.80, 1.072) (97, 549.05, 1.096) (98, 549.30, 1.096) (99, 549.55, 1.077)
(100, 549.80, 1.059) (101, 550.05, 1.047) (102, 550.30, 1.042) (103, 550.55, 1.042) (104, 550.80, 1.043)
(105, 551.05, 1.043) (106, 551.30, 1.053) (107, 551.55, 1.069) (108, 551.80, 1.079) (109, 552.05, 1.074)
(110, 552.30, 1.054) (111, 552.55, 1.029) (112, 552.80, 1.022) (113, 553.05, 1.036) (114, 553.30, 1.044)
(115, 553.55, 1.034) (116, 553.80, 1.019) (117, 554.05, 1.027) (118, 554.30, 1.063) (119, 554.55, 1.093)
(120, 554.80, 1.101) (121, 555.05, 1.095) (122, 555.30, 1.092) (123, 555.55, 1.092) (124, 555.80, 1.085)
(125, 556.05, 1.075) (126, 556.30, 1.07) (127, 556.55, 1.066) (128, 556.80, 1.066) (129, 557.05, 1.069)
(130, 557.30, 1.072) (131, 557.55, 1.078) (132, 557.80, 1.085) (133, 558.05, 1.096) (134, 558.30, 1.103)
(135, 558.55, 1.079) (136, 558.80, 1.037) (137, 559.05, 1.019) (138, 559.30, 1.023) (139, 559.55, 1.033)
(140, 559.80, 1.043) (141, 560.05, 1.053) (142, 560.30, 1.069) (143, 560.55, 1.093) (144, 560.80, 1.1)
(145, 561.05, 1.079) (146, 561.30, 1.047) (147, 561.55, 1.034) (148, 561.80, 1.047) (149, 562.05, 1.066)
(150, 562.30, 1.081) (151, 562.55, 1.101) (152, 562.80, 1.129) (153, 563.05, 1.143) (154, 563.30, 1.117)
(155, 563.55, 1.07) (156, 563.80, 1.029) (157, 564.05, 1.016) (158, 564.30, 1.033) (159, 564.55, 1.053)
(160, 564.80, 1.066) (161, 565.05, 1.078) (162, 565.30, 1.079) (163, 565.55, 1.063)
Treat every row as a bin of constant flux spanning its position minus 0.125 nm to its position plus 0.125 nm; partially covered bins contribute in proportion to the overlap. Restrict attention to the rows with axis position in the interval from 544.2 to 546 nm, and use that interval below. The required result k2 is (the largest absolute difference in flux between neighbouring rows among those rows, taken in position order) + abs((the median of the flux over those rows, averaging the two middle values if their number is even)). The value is 1.09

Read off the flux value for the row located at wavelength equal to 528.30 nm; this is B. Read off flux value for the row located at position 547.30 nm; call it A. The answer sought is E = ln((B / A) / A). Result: -0.038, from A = 1.035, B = 1.031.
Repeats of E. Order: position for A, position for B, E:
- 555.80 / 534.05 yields -0.095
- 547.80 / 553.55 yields -0.051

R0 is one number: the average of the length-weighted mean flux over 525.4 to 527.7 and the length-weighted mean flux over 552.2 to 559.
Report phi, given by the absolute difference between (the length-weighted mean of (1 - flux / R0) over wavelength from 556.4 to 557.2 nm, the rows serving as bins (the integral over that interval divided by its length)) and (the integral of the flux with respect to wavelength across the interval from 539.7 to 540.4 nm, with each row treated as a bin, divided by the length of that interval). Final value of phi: 1.05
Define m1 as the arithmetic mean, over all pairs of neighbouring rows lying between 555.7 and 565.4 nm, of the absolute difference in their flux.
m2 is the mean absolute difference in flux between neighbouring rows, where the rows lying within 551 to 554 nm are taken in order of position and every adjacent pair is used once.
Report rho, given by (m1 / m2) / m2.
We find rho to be 95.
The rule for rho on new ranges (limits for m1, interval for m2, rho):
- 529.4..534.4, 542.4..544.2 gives 549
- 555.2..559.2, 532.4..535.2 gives 65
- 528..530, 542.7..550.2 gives 297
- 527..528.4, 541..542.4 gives 62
